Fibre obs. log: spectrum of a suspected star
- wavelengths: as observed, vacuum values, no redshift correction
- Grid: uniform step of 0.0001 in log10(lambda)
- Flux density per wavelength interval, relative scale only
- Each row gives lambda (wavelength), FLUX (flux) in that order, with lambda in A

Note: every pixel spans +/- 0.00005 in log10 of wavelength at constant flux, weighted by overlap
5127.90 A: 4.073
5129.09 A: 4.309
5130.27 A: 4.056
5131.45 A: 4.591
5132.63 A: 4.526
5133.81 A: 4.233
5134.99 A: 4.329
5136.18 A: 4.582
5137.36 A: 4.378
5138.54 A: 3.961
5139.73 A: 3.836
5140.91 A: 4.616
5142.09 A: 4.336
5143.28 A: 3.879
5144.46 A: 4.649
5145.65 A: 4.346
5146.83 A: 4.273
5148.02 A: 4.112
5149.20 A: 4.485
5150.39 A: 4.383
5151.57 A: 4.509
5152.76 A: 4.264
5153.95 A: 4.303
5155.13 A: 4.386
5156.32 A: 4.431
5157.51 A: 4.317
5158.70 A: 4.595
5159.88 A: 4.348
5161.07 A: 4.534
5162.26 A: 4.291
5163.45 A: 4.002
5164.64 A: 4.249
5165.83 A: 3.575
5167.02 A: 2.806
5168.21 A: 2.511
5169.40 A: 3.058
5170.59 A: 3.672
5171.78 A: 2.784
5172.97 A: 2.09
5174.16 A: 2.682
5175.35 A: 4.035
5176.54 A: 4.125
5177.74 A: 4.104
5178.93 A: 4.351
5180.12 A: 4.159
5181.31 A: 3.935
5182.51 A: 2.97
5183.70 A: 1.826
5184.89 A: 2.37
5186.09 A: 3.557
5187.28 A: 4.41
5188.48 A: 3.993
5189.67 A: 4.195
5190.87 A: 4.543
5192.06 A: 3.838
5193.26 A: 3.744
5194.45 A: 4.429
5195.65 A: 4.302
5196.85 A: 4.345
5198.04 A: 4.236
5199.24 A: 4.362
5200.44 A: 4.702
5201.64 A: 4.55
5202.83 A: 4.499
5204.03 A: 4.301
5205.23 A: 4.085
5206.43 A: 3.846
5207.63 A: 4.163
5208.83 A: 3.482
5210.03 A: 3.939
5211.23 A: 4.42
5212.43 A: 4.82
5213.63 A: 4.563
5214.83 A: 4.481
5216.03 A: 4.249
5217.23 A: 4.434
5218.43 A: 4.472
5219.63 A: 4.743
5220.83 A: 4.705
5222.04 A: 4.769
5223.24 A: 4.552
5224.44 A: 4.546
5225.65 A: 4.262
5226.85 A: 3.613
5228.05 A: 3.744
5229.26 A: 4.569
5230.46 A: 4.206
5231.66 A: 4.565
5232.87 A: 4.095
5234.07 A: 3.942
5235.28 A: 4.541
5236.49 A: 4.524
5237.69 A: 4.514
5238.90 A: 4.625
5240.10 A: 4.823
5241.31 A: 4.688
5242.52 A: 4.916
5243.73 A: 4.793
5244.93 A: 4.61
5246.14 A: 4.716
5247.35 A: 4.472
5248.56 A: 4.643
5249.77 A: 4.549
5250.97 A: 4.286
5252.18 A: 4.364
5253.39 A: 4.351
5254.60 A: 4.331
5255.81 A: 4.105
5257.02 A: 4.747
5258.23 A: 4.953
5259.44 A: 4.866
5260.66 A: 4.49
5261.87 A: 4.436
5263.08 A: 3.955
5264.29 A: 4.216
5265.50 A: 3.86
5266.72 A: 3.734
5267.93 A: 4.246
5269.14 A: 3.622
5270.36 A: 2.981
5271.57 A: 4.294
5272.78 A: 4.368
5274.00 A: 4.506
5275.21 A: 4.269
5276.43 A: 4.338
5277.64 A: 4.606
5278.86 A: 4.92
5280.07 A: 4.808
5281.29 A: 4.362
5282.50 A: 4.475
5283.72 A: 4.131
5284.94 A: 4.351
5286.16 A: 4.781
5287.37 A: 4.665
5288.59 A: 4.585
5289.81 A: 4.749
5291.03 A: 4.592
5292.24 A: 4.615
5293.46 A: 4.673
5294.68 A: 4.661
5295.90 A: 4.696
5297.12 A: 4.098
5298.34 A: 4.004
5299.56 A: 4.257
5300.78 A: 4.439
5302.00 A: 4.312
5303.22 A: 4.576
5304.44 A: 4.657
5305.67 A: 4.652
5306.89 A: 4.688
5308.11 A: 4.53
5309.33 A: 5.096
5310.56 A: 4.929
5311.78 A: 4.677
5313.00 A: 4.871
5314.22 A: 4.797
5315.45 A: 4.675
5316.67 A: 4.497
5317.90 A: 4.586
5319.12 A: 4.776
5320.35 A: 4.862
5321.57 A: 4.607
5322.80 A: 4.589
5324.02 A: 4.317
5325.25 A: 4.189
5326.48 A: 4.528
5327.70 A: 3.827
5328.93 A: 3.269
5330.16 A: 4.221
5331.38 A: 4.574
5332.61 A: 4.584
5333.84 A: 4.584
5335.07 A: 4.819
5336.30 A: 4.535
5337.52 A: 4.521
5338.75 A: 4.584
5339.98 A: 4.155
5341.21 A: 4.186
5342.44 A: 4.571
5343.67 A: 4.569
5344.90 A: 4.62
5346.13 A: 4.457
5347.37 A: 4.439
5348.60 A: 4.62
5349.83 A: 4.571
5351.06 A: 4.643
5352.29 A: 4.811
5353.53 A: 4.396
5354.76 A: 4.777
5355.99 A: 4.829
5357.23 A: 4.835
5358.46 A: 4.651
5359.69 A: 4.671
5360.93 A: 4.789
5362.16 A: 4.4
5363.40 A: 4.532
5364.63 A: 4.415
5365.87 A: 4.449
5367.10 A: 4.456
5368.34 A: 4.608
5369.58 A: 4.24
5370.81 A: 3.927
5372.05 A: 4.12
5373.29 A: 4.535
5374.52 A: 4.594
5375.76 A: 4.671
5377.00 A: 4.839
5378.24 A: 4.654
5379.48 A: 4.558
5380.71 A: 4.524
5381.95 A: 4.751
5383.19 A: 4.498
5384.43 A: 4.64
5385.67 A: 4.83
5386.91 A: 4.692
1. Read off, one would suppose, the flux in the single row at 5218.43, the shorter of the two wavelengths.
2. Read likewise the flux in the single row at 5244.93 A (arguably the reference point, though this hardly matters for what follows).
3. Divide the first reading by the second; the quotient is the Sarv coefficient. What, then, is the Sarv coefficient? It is 0.97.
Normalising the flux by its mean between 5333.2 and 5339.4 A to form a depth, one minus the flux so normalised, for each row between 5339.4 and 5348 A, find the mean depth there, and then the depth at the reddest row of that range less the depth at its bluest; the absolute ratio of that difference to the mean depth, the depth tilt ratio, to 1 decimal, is 1.6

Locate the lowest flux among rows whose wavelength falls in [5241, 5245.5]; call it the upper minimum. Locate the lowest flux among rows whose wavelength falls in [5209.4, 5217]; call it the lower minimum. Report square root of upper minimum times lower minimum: 4.3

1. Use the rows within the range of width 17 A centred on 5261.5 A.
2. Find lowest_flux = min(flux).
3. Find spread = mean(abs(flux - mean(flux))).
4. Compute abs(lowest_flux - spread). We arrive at 3.31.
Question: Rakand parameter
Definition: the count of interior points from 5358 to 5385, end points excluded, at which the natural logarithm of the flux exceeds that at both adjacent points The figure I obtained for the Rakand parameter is 5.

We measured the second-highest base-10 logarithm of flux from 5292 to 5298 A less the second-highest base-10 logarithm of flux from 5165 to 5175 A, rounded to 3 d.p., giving 0.116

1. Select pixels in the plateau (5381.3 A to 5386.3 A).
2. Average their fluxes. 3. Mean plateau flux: 4.68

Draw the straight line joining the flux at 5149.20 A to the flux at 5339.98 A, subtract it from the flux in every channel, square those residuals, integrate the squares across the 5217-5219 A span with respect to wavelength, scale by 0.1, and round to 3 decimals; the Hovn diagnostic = 0.002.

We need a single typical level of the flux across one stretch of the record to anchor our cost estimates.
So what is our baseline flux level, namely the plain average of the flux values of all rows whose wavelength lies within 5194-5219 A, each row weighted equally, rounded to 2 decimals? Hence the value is 4.32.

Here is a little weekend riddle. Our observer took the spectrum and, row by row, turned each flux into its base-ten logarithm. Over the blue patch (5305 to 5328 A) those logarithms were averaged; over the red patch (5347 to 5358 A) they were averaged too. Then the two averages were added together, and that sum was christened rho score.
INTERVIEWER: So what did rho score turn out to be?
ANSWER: 1.33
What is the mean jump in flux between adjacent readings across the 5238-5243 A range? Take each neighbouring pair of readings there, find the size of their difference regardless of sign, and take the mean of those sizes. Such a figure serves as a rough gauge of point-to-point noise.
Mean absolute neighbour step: 0.187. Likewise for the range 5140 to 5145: 0.502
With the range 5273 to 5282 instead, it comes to 0.241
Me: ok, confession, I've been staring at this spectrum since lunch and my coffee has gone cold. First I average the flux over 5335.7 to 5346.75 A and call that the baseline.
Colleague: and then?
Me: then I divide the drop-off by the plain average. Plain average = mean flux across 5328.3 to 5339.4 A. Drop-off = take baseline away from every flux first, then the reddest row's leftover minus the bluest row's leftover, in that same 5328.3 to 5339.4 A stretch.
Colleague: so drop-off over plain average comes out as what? 0.298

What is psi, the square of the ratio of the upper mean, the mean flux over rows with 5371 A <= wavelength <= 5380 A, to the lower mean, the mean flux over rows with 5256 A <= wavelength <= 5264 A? 1.00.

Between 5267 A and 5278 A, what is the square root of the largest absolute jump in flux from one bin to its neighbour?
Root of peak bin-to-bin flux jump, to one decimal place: 1.1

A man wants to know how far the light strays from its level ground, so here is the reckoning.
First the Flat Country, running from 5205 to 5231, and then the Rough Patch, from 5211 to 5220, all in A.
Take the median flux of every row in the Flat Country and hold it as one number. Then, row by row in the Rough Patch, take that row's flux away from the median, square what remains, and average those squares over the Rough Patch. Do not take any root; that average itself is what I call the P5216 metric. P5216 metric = 0.039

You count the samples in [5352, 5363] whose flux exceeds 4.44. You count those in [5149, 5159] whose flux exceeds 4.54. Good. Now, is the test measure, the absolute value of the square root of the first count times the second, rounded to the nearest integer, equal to 3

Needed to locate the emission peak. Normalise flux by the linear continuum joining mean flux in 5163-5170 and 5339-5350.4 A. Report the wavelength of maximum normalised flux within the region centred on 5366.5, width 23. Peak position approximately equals 5355.99 A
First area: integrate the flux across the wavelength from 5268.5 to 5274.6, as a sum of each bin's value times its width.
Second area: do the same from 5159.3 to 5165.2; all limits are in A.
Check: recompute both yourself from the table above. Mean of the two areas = 24.7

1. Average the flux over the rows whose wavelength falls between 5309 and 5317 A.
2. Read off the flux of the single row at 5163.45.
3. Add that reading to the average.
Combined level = 8.79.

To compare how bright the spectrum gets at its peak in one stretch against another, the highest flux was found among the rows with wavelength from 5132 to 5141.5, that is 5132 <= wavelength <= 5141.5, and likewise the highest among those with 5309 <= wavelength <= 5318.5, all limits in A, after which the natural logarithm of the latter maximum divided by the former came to 0.10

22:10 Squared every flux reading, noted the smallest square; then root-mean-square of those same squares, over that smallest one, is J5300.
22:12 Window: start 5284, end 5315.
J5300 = 1.33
